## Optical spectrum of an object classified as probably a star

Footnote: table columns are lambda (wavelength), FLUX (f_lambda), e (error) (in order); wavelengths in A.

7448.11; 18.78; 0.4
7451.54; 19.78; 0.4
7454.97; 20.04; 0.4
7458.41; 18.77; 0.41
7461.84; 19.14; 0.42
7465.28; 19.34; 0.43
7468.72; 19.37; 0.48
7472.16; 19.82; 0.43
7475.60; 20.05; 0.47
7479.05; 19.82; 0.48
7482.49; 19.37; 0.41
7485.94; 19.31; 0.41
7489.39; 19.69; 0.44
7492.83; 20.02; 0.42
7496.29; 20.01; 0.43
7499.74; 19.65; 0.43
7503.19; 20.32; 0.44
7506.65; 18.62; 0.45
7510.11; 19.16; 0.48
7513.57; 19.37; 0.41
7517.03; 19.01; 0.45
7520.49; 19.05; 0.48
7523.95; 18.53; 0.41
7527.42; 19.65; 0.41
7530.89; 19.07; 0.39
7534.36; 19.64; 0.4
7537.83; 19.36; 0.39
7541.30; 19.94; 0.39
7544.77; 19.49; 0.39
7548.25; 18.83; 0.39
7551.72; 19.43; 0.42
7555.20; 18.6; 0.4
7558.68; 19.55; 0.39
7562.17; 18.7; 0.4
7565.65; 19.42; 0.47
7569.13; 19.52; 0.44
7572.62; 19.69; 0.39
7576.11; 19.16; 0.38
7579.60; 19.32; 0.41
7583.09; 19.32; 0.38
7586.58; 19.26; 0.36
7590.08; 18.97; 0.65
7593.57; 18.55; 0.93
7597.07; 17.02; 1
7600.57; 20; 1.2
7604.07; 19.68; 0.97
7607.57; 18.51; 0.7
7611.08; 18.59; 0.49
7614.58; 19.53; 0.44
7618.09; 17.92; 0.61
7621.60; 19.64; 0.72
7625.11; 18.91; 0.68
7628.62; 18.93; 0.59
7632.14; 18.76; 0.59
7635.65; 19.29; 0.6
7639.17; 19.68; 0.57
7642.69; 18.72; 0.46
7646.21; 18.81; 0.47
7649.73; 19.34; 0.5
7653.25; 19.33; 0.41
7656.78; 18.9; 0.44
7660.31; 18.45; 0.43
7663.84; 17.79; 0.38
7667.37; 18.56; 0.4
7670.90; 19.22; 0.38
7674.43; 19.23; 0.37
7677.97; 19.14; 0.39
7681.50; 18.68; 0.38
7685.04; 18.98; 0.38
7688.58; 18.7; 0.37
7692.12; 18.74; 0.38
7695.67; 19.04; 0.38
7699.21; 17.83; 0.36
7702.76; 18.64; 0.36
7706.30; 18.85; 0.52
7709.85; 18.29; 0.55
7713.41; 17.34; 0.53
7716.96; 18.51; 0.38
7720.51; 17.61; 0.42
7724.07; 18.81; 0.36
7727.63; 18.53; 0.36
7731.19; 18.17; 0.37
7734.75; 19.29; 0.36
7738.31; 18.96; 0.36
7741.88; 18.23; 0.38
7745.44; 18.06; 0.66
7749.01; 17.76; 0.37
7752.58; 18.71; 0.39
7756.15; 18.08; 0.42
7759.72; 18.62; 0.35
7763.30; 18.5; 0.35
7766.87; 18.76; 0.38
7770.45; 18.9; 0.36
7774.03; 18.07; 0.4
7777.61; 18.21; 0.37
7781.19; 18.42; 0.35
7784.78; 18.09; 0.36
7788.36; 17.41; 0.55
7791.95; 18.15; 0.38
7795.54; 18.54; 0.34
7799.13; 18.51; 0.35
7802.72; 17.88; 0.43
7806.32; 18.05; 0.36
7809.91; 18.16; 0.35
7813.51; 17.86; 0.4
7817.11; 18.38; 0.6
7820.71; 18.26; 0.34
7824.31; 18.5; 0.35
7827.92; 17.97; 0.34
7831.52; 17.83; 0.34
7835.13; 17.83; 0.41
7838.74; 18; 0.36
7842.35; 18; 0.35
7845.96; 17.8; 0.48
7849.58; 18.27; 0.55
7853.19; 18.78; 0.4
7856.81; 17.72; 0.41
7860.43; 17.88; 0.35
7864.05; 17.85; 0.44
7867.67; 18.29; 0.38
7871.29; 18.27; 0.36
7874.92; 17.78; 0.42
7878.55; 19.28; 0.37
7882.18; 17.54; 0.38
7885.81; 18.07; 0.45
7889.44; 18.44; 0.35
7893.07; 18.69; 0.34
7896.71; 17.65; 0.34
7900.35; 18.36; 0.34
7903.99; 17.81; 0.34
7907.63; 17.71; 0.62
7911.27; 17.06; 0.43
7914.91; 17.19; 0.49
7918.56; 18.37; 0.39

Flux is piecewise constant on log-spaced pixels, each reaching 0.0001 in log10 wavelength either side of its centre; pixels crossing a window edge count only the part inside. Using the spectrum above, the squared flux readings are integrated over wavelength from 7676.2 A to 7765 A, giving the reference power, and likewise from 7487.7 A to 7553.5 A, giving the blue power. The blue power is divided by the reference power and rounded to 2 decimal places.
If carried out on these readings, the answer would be 0.82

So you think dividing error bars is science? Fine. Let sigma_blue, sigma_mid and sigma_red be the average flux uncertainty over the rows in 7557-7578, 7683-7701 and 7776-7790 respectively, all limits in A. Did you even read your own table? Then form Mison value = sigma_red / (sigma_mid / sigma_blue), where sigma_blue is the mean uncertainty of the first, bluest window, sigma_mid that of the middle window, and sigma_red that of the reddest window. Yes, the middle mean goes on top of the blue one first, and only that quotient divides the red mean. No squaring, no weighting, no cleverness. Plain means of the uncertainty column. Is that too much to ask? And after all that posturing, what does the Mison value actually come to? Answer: 0.45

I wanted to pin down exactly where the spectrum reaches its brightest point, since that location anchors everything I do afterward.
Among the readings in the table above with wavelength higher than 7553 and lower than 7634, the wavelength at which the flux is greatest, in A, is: 7600.57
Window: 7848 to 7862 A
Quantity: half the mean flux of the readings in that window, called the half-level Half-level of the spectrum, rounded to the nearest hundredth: 9.08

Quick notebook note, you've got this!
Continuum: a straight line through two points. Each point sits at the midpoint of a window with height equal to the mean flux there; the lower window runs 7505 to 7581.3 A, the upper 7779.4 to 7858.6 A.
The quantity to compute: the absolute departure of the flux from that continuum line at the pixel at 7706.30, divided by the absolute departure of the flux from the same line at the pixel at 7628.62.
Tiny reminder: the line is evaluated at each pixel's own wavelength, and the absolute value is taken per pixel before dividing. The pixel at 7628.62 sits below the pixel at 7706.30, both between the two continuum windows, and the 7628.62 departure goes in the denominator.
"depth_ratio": 6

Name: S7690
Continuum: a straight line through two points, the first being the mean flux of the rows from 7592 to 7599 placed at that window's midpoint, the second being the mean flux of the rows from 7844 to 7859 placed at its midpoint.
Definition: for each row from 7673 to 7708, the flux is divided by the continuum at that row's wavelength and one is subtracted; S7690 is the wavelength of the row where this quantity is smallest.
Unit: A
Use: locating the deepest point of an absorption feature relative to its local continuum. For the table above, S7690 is 7699.21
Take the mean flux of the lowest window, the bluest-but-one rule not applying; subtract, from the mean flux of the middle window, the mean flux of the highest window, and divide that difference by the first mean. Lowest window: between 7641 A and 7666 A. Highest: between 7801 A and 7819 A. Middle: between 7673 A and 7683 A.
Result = 0.051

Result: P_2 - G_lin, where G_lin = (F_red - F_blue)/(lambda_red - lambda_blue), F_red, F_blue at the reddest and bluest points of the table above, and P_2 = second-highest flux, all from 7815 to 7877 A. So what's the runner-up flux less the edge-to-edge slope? 18.5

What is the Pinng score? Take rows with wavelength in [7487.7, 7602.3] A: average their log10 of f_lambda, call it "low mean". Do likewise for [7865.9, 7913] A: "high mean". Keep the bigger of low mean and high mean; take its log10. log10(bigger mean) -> 0.1088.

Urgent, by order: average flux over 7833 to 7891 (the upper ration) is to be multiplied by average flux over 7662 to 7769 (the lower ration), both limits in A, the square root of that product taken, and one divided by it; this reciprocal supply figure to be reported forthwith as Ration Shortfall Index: 0.0546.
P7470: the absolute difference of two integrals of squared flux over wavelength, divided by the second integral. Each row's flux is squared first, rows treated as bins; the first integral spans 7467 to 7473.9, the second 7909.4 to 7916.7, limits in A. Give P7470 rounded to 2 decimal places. 0.24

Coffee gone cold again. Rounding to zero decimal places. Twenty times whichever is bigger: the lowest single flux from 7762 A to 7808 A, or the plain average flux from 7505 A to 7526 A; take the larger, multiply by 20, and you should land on 379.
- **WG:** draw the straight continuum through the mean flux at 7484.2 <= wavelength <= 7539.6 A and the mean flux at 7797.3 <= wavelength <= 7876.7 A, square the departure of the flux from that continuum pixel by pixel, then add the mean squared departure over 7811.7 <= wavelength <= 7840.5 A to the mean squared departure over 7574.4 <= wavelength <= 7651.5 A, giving 0.48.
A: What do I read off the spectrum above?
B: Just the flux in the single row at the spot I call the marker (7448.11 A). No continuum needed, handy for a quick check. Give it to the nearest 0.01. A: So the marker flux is 18.78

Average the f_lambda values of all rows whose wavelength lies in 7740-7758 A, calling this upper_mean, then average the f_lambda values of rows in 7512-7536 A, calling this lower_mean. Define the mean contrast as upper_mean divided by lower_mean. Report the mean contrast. 0.947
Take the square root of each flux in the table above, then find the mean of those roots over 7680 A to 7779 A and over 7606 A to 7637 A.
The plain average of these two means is 4.32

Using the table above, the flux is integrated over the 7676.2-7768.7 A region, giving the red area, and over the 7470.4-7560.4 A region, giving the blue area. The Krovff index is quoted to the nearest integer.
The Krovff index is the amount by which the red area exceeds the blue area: -39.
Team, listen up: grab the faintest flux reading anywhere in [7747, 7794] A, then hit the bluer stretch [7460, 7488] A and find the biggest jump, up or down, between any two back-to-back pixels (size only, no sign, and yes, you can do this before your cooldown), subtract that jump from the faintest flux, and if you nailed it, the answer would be 17.0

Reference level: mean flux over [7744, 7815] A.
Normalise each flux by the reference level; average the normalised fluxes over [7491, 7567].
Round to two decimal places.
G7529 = 1.06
